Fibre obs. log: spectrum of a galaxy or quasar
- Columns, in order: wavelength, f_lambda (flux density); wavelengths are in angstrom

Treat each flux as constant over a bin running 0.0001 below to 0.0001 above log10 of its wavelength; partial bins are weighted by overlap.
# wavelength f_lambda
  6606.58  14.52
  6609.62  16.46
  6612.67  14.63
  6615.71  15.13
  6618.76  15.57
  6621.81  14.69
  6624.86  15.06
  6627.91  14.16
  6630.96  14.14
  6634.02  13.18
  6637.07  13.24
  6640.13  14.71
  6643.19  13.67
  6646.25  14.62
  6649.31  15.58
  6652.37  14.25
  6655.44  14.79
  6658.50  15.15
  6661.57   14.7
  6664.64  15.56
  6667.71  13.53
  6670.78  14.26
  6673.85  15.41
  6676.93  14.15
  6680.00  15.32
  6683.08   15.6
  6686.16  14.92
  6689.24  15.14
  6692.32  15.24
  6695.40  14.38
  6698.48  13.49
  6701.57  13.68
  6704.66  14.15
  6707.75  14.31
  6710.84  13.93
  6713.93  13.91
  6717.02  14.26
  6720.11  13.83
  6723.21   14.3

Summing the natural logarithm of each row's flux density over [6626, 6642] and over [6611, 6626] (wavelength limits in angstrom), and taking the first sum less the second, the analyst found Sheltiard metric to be -0.39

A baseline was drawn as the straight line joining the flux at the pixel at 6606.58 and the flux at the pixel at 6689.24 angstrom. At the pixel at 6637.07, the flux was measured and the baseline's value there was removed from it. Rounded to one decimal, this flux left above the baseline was -1.5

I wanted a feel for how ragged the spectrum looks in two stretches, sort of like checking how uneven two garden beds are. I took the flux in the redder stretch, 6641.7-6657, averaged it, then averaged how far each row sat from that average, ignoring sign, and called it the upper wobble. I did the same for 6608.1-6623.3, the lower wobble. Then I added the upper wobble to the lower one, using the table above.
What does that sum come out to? 1.07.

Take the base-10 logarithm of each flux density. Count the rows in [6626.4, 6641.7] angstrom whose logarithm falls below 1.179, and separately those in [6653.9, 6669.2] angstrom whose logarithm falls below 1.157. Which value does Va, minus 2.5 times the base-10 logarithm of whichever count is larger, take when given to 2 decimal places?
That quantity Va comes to -1.75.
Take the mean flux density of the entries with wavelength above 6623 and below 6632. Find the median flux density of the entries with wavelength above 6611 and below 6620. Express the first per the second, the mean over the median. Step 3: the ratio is 0.96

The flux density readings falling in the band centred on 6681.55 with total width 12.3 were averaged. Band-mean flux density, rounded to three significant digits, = 15.0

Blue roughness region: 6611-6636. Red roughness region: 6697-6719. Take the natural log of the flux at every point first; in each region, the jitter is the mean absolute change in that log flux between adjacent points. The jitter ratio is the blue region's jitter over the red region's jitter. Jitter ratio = 2.1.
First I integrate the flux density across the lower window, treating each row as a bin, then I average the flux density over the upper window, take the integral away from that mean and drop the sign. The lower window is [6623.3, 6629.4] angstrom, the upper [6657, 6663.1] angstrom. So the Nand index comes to 74.2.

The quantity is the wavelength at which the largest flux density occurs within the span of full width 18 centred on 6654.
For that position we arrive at 6649.31 angstrom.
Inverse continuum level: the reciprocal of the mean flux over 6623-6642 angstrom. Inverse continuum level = 0.0710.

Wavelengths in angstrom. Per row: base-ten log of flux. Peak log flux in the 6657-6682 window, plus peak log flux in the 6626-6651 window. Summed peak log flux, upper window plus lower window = 2.38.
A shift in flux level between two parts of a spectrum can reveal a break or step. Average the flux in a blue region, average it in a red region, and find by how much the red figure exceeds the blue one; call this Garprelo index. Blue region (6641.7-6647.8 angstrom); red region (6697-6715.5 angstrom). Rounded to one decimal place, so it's -0.2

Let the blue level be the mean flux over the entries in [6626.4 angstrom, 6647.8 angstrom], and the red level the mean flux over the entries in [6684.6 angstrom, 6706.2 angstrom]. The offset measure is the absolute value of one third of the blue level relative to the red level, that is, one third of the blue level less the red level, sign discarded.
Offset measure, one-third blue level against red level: 9.8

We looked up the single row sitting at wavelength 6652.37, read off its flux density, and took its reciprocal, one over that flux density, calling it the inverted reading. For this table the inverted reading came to 0.070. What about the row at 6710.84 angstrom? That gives 0.072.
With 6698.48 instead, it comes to 0.074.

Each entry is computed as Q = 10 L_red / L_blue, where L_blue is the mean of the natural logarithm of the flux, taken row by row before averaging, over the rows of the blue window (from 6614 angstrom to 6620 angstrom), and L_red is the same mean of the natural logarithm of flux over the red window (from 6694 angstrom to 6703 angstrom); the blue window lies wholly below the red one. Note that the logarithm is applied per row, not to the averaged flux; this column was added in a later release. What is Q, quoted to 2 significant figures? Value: 9.6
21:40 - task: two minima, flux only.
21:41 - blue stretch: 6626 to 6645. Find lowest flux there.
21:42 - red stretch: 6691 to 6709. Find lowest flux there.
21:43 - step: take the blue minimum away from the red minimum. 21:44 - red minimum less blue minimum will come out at 0.31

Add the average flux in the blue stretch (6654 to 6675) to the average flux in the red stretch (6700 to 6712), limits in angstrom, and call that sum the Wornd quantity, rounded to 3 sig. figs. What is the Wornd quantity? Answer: 28.8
